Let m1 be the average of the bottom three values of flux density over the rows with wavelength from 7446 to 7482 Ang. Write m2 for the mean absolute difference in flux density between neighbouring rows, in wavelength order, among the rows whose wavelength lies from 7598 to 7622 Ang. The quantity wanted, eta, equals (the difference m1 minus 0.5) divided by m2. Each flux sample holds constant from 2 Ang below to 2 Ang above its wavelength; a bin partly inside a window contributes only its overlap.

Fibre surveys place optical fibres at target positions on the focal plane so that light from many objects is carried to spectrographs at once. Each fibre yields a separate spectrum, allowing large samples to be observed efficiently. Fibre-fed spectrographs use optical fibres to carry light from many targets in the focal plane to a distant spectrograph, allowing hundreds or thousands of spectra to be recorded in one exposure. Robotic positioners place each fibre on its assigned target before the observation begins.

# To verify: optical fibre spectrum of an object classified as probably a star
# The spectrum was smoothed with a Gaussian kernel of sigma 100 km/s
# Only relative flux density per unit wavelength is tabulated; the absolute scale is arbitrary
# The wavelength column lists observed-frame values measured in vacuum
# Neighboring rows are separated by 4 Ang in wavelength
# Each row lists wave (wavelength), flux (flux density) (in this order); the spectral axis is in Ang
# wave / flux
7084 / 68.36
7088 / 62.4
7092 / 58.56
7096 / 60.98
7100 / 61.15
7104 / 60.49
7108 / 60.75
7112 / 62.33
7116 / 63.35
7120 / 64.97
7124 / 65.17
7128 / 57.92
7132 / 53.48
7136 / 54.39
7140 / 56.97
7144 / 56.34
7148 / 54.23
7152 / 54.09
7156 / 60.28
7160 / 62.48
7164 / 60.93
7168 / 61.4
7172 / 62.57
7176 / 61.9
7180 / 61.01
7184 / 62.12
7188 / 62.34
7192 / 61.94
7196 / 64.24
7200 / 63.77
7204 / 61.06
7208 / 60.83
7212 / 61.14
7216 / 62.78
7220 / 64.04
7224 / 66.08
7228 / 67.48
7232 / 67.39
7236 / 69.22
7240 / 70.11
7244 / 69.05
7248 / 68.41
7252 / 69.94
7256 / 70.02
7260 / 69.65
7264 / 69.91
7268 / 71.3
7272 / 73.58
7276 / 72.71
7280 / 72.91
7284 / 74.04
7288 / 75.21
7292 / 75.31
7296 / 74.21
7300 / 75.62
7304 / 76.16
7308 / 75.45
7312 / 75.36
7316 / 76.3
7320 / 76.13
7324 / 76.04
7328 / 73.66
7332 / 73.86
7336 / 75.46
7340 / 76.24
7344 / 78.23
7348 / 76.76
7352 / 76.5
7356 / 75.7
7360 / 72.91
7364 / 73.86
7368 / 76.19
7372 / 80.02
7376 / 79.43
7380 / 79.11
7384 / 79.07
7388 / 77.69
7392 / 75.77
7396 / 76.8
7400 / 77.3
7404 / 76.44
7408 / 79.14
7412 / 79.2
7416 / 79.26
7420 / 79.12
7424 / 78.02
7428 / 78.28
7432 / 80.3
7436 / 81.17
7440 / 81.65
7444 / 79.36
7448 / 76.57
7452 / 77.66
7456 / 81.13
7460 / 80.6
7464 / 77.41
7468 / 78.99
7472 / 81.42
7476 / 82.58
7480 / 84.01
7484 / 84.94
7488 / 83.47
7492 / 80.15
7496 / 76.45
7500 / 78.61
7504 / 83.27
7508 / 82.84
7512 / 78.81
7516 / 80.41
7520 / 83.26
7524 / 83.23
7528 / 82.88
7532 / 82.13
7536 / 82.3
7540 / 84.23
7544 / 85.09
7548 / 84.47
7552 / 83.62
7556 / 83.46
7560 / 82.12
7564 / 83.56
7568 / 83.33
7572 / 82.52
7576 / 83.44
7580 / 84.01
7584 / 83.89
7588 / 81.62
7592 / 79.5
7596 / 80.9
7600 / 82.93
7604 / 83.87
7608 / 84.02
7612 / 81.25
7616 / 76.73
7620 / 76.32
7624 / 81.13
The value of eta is 44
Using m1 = 77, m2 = 1.8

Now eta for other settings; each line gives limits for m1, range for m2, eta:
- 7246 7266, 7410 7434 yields 96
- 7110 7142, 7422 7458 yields 33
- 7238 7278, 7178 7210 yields 64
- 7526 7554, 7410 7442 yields 116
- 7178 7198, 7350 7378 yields 33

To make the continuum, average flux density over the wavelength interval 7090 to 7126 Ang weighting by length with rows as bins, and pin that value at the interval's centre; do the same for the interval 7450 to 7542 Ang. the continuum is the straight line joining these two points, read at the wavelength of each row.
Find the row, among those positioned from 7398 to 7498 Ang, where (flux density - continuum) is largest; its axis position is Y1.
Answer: 7484 Ang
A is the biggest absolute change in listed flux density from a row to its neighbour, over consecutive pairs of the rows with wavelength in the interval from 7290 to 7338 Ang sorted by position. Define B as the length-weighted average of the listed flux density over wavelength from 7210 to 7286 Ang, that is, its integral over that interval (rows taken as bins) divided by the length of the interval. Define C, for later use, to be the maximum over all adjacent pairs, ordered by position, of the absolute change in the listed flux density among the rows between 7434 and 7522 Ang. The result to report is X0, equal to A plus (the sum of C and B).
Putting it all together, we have 76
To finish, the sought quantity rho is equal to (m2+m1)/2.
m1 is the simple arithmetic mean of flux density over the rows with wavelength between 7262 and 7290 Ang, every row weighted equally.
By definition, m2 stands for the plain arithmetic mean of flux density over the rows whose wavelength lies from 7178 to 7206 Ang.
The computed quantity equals 68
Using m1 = 73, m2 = 62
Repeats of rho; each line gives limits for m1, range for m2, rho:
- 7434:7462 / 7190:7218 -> 71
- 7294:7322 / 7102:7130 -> 69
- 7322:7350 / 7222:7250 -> 72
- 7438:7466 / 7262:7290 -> 76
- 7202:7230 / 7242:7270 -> 67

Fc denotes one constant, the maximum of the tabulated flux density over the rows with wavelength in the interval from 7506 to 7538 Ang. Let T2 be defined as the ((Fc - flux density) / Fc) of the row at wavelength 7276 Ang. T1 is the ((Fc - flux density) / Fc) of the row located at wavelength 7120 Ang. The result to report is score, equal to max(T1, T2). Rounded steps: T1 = 0.22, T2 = 0.13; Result 0.22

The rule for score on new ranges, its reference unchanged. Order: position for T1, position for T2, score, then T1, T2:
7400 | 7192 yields 0.26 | 0.07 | 0.26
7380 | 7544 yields 0.05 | 0.05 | -0.02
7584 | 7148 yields 0.35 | -0.01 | 0.35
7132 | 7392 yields 0.36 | 0.36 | 0.09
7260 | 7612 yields 0.16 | 0.16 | 0.02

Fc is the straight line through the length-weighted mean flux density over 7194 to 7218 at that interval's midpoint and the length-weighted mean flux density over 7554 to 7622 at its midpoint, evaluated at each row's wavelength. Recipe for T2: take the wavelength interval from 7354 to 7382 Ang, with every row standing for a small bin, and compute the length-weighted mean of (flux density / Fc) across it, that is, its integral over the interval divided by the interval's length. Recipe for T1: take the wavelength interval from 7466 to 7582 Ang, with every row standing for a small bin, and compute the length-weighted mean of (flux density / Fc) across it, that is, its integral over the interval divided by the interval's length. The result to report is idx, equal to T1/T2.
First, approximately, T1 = 1.048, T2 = 1.09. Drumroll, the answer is 0.96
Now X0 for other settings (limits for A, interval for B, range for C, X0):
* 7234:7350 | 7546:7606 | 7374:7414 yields 88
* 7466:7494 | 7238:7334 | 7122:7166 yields 84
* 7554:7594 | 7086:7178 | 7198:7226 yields 65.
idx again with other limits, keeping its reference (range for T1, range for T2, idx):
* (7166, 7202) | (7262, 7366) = 0.93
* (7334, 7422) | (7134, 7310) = 1.04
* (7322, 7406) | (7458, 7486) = 1.01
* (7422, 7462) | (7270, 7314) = 0.95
